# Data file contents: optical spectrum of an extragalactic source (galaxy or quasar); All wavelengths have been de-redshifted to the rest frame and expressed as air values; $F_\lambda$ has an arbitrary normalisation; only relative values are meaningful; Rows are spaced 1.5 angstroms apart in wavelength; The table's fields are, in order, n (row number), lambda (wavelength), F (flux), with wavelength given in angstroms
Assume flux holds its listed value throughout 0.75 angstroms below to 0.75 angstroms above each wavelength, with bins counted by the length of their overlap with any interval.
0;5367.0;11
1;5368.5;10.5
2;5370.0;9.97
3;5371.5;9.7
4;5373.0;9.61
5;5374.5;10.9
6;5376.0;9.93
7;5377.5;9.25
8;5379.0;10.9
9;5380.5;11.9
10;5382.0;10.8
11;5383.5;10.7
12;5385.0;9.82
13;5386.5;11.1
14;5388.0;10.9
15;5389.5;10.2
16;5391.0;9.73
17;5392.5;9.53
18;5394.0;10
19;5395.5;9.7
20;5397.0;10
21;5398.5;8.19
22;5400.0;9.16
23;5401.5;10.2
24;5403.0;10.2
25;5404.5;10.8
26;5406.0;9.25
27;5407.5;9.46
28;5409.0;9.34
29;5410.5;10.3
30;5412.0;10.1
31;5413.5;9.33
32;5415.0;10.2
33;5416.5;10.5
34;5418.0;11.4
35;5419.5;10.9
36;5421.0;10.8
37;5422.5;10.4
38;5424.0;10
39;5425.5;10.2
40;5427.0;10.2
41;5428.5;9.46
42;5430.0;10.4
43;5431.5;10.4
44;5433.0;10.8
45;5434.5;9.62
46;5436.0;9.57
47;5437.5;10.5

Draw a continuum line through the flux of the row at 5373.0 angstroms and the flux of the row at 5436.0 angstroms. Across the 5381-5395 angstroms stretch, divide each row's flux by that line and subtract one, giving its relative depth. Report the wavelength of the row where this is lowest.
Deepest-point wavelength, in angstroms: 5392.5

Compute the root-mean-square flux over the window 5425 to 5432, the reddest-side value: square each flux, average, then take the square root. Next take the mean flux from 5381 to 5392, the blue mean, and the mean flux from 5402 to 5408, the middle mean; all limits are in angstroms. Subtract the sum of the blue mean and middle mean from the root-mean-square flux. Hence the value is -10.3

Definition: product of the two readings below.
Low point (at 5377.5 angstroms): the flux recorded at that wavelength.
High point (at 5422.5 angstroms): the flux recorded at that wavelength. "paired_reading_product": 96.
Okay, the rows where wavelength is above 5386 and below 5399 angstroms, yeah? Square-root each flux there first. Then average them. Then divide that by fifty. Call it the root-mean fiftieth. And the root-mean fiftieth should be 0.0630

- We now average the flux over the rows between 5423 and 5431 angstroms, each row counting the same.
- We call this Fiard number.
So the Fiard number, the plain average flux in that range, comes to 10.1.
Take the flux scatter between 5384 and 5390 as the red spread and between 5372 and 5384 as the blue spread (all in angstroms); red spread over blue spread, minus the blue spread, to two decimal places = -0.15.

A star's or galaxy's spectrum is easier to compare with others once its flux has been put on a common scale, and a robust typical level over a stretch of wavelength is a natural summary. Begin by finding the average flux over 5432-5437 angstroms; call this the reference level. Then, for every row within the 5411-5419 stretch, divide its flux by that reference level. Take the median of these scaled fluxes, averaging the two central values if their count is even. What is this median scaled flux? 1.02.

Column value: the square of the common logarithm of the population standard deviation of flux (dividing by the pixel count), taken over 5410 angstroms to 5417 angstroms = 0.16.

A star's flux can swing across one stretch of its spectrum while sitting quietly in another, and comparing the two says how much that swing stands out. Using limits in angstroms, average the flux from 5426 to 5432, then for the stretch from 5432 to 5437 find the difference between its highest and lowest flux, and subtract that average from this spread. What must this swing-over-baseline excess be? -8.88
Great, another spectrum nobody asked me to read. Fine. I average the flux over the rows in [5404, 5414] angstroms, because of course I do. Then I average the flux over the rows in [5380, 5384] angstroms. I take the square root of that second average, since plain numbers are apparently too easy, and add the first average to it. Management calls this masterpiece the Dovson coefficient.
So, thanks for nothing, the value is 13.1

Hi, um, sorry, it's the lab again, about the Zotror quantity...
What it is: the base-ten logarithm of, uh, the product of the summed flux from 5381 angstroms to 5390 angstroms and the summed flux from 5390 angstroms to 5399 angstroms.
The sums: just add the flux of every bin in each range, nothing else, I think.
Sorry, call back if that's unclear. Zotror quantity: 3.56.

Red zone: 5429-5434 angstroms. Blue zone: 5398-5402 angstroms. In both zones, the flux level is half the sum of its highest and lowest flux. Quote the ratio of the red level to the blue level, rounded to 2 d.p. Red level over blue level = 1.15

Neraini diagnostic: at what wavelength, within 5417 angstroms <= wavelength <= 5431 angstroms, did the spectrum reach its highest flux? 5418.0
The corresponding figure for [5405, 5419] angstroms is 5418.0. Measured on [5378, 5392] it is 5380.5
